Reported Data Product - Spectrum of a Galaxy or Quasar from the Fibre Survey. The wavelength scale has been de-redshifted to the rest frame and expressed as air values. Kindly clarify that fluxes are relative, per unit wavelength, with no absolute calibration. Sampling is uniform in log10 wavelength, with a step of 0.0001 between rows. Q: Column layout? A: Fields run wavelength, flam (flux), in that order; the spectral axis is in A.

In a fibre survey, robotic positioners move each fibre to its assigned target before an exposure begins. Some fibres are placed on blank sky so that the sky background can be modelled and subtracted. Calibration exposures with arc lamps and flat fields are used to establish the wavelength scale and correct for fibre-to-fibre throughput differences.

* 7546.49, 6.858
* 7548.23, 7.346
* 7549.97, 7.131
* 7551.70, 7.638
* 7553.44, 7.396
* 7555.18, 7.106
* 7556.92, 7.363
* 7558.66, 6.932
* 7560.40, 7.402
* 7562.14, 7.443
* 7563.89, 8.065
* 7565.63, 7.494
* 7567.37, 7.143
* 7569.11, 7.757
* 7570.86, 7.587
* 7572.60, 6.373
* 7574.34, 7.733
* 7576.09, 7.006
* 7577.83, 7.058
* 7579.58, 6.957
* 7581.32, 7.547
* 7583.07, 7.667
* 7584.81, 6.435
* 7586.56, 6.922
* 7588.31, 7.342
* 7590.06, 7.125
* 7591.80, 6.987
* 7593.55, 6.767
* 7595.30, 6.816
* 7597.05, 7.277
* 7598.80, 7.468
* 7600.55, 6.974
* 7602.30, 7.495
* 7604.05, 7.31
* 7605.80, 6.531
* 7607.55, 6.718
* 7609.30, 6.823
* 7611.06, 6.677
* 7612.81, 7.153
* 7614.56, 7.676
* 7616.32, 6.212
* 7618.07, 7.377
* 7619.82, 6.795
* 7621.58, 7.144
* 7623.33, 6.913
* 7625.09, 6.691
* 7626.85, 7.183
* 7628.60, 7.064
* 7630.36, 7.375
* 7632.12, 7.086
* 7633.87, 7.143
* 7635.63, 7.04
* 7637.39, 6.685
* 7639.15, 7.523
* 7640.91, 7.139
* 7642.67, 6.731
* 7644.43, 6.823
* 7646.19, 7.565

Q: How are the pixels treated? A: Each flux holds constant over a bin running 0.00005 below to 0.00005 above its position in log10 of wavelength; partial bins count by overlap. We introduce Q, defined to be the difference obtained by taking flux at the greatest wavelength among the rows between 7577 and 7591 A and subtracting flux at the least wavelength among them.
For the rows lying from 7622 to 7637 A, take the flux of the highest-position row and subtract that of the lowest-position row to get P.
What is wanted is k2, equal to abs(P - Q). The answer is 0.06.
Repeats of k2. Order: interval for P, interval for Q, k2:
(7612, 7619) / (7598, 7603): 0.20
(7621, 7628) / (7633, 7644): 0.45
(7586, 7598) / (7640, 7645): 0.67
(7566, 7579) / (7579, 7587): 0.05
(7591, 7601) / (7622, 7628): 0.28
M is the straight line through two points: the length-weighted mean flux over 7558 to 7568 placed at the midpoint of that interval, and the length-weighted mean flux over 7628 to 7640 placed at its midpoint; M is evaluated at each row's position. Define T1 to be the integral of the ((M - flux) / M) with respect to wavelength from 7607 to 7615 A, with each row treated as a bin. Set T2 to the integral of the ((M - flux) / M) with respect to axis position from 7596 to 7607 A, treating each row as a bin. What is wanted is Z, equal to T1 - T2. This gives 0.10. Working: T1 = 0.27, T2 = 0.17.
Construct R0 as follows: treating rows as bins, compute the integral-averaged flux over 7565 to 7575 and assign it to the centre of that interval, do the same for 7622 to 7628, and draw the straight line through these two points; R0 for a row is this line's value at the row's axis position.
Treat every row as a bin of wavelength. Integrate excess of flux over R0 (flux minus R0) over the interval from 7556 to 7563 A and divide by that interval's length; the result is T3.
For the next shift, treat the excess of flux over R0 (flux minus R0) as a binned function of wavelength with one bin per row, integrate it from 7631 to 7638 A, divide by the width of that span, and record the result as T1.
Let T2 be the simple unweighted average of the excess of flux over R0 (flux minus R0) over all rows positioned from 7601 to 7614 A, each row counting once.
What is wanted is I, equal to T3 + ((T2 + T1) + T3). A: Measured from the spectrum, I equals -0.25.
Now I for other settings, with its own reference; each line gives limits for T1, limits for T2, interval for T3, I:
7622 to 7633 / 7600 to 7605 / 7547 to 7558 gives -0.05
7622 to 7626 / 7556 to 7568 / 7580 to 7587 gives -0.31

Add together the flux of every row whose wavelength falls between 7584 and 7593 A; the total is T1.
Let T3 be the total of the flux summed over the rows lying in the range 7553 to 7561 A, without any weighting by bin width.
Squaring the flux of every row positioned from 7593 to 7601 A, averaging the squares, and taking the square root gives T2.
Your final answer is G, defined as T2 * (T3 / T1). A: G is 7.35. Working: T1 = 34.8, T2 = 7.07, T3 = 36.2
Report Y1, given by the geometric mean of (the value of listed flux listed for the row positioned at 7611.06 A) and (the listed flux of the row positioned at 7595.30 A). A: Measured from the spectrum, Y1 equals 6.7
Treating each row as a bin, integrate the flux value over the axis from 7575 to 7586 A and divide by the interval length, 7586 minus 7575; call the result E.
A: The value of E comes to 7.12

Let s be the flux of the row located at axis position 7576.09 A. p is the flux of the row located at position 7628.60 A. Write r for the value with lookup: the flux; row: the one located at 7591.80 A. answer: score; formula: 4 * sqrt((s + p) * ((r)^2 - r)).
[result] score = 97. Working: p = 7.064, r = 6.987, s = 7.006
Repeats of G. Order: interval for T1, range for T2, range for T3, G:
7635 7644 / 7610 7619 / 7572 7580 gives 7.04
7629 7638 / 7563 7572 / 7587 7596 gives 7.55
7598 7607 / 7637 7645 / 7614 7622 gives 6.88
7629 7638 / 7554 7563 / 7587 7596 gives 7.19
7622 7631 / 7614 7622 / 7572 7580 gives 7.04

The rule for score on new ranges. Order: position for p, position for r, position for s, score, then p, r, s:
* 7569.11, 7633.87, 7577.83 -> 102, 7.757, 7.143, 7.058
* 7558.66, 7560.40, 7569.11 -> 106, 6.932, 7.402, 7.757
